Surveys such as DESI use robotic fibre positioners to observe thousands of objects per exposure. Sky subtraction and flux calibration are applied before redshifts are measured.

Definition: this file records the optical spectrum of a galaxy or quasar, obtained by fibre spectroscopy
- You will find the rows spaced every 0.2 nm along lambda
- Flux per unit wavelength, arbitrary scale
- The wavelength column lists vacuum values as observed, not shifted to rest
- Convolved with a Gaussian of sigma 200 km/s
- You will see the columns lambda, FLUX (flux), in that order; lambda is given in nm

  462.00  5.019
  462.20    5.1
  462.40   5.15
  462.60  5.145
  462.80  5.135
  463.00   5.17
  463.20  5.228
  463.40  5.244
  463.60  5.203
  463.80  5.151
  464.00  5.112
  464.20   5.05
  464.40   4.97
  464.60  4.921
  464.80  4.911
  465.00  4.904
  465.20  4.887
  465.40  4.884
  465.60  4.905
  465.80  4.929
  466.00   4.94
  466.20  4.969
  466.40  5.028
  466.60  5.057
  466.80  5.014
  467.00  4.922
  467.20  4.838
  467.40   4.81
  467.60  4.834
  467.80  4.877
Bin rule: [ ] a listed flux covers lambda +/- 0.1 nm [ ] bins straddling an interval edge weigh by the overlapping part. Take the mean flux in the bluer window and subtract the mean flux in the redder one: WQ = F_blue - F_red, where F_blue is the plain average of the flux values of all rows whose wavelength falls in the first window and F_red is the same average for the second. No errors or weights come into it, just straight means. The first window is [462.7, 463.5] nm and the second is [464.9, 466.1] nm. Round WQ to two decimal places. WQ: 0.29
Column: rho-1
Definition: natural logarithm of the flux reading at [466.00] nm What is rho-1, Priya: 1.60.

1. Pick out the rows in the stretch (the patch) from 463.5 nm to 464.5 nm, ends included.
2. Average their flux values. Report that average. 5.10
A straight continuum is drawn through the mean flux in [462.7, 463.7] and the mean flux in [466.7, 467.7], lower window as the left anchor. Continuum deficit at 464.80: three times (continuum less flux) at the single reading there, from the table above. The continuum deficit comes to 0.48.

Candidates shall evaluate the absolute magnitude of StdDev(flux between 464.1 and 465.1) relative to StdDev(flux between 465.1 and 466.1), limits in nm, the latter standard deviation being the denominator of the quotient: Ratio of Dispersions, 2.4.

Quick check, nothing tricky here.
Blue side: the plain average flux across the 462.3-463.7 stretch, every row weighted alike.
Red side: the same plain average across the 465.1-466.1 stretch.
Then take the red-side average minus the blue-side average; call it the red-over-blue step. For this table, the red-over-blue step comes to -0.27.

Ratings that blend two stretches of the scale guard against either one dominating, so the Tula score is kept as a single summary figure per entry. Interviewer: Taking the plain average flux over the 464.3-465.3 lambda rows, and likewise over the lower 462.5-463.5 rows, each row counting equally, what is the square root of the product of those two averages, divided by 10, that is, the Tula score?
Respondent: 0.505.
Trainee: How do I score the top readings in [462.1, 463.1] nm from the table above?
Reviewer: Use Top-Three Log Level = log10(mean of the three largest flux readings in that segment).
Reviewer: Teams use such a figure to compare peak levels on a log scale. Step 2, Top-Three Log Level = 0.712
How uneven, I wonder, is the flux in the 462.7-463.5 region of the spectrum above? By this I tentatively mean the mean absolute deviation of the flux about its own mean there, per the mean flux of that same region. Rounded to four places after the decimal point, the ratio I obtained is 0.0080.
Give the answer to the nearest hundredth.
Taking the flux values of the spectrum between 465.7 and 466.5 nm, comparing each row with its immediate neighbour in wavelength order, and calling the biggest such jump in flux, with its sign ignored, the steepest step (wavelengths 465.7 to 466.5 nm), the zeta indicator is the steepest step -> 0.06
